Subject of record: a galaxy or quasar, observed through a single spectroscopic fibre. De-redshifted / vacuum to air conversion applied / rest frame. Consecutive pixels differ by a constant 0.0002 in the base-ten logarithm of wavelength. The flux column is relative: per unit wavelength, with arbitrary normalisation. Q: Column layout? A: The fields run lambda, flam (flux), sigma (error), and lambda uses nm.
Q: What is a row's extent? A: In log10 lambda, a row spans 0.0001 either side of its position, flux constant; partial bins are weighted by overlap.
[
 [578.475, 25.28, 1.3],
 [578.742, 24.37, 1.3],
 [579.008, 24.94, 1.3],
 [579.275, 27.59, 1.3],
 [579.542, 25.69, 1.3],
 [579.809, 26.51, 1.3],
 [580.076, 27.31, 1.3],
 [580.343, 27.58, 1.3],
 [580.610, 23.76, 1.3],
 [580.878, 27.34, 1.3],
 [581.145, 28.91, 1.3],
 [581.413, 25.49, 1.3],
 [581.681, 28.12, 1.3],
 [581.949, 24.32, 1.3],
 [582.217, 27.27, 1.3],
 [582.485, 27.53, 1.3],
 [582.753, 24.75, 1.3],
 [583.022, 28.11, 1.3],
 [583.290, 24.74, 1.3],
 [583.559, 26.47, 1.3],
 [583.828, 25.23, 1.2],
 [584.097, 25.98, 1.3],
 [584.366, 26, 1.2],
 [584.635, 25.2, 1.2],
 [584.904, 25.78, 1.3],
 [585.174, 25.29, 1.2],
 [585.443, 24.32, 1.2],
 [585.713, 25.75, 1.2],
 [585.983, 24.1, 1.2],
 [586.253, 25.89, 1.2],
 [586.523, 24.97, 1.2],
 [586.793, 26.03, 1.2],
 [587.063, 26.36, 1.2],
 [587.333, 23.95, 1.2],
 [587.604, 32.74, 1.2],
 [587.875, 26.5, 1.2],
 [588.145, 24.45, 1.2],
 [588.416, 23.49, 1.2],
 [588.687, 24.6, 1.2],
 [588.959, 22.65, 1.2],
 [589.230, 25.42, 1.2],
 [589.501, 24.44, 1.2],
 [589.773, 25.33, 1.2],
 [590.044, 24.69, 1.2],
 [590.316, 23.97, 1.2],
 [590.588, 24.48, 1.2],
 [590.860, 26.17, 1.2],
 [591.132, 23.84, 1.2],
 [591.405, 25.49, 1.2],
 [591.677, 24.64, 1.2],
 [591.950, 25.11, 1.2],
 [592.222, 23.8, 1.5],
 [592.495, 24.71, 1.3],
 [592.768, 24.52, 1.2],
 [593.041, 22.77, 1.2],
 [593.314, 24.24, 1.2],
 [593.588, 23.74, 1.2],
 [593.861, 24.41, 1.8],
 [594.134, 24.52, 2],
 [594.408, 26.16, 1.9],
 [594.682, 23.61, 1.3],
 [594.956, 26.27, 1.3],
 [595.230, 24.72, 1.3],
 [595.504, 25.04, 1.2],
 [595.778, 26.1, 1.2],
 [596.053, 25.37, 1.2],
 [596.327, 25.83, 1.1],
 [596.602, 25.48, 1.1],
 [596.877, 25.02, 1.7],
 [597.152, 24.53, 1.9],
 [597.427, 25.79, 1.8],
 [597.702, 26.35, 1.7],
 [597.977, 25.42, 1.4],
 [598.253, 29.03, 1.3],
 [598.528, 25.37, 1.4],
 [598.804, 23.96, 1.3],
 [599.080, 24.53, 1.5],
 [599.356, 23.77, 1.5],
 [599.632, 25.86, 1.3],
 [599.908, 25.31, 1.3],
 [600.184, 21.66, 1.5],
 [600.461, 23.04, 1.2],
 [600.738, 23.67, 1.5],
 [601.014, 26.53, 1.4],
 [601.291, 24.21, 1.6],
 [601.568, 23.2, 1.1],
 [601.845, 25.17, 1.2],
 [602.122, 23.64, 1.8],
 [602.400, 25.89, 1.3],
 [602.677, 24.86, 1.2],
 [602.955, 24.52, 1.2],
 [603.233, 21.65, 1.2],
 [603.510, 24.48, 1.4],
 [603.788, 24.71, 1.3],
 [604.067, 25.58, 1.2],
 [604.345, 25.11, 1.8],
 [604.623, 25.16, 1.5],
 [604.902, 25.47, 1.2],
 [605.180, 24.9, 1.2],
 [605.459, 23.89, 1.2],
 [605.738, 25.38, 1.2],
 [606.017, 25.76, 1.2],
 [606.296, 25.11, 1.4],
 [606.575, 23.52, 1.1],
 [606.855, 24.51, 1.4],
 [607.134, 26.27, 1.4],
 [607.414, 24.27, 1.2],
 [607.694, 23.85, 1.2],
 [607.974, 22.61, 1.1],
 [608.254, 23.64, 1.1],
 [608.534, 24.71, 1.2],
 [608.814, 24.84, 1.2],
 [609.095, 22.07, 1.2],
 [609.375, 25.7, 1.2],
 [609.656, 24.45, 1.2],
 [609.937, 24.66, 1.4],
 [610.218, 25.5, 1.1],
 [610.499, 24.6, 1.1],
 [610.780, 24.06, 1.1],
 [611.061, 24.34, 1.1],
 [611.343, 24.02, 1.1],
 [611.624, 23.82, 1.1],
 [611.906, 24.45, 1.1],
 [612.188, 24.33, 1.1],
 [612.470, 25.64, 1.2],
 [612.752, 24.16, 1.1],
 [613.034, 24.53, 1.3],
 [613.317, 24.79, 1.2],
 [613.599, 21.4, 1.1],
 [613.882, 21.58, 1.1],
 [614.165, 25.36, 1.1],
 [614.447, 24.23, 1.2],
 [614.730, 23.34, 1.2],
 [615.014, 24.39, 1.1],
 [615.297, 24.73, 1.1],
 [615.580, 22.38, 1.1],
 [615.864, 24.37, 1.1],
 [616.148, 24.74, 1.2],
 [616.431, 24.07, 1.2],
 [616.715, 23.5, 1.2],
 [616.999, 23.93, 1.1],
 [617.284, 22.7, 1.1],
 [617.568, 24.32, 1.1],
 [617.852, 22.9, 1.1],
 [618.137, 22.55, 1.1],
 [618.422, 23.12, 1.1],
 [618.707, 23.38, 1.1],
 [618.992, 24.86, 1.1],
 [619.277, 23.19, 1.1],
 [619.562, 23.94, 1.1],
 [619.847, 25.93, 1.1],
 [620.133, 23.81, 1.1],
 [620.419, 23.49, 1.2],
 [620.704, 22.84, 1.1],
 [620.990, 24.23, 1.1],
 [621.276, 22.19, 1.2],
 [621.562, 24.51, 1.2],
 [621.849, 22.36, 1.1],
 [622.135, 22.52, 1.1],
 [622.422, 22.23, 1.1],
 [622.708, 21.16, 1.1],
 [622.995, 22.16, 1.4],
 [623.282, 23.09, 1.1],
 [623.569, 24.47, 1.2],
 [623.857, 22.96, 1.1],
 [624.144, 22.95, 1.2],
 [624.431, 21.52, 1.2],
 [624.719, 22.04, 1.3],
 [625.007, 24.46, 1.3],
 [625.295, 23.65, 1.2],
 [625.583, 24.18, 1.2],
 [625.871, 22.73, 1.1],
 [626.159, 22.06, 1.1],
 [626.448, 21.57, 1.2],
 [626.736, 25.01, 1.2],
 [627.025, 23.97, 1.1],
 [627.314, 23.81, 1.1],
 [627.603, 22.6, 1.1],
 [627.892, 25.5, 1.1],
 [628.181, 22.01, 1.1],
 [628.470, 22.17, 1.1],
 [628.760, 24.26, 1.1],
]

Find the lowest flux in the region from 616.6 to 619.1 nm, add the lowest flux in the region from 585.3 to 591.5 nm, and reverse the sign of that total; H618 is -45.2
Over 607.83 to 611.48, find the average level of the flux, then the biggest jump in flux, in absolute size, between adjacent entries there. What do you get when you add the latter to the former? 27.9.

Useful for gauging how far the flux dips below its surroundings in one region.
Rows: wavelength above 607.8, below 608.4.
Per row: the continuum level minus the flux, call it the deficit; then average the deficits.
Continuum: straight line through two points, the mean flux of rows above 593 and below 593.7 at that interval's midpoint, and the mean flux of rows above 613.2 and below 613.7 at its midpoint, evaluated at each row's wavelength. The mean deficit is 0.1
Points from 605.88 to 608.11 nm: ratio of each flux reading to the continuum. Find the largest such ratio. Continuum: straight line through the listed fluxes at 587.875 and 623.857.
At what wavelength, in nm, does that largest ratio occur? 607.134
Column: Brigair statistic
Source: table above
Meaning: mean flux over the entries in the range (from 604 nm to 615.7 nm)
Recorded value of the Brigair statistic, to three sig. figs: 24.4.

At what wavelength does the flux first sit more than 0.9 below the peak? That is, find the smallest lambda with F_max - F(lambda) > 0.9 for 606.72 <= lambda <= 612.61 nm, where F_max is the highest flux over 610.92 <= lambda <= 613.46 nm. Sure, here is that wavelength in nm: 606.855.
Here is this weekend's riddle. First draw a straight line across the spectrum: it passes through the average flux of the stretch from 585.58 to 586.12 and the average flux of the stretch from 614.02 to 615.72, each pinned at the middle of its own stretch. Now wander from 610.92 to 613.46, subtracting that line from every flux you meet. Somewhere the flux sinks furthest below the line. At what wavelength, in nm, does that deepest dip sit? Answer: 611.624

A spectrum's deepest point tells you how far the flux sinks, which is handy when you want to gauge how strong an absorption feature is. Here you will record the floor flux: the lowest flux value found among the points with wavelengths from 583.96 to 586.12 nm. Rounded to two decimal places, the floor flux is 24.10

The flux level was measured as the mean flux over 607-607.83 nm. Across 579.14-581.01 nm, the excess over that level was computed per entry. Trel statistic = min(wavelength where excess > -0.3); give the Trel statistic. 579.275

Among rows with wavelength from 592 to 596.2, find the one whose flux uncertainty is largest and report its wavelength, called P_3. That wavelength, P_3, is 594.134 nm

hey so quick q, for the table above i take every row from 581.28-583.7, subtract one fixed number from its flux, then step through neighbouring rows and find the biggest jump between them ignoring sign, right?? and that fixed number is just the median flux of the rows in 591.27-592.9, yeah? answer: 3.8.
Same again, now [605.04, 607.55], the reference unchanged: 2.0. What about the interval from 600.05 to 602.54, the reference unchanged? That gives 2.9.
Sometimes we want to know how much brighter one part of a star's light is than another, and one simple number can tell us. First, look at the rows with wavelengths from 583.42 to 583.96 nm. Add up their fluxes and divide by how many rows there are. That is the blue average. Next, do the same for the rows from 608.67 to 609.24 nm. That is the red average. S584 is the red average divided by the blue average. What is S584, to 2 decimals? 0.91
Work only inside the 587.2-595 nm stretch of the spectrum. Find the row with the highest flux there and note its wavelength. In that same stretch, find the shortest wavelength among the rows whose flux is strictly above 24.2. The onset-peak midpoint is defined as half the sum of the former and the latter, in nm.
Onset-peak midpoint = 587.60 nm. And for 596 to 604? 597.15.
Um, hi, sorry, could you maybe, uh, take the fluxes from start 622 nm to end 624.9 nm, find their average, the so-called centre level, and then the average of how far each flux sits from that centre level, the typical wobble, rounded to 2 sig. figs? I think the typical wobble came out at 0.69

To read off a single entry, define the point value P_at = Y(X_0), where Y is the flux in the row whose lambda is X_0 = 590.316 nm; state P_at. 23.97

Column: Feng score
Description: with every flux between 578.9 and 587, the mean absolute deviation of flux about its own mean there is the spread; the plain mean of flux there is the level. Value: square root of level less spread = 4.99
